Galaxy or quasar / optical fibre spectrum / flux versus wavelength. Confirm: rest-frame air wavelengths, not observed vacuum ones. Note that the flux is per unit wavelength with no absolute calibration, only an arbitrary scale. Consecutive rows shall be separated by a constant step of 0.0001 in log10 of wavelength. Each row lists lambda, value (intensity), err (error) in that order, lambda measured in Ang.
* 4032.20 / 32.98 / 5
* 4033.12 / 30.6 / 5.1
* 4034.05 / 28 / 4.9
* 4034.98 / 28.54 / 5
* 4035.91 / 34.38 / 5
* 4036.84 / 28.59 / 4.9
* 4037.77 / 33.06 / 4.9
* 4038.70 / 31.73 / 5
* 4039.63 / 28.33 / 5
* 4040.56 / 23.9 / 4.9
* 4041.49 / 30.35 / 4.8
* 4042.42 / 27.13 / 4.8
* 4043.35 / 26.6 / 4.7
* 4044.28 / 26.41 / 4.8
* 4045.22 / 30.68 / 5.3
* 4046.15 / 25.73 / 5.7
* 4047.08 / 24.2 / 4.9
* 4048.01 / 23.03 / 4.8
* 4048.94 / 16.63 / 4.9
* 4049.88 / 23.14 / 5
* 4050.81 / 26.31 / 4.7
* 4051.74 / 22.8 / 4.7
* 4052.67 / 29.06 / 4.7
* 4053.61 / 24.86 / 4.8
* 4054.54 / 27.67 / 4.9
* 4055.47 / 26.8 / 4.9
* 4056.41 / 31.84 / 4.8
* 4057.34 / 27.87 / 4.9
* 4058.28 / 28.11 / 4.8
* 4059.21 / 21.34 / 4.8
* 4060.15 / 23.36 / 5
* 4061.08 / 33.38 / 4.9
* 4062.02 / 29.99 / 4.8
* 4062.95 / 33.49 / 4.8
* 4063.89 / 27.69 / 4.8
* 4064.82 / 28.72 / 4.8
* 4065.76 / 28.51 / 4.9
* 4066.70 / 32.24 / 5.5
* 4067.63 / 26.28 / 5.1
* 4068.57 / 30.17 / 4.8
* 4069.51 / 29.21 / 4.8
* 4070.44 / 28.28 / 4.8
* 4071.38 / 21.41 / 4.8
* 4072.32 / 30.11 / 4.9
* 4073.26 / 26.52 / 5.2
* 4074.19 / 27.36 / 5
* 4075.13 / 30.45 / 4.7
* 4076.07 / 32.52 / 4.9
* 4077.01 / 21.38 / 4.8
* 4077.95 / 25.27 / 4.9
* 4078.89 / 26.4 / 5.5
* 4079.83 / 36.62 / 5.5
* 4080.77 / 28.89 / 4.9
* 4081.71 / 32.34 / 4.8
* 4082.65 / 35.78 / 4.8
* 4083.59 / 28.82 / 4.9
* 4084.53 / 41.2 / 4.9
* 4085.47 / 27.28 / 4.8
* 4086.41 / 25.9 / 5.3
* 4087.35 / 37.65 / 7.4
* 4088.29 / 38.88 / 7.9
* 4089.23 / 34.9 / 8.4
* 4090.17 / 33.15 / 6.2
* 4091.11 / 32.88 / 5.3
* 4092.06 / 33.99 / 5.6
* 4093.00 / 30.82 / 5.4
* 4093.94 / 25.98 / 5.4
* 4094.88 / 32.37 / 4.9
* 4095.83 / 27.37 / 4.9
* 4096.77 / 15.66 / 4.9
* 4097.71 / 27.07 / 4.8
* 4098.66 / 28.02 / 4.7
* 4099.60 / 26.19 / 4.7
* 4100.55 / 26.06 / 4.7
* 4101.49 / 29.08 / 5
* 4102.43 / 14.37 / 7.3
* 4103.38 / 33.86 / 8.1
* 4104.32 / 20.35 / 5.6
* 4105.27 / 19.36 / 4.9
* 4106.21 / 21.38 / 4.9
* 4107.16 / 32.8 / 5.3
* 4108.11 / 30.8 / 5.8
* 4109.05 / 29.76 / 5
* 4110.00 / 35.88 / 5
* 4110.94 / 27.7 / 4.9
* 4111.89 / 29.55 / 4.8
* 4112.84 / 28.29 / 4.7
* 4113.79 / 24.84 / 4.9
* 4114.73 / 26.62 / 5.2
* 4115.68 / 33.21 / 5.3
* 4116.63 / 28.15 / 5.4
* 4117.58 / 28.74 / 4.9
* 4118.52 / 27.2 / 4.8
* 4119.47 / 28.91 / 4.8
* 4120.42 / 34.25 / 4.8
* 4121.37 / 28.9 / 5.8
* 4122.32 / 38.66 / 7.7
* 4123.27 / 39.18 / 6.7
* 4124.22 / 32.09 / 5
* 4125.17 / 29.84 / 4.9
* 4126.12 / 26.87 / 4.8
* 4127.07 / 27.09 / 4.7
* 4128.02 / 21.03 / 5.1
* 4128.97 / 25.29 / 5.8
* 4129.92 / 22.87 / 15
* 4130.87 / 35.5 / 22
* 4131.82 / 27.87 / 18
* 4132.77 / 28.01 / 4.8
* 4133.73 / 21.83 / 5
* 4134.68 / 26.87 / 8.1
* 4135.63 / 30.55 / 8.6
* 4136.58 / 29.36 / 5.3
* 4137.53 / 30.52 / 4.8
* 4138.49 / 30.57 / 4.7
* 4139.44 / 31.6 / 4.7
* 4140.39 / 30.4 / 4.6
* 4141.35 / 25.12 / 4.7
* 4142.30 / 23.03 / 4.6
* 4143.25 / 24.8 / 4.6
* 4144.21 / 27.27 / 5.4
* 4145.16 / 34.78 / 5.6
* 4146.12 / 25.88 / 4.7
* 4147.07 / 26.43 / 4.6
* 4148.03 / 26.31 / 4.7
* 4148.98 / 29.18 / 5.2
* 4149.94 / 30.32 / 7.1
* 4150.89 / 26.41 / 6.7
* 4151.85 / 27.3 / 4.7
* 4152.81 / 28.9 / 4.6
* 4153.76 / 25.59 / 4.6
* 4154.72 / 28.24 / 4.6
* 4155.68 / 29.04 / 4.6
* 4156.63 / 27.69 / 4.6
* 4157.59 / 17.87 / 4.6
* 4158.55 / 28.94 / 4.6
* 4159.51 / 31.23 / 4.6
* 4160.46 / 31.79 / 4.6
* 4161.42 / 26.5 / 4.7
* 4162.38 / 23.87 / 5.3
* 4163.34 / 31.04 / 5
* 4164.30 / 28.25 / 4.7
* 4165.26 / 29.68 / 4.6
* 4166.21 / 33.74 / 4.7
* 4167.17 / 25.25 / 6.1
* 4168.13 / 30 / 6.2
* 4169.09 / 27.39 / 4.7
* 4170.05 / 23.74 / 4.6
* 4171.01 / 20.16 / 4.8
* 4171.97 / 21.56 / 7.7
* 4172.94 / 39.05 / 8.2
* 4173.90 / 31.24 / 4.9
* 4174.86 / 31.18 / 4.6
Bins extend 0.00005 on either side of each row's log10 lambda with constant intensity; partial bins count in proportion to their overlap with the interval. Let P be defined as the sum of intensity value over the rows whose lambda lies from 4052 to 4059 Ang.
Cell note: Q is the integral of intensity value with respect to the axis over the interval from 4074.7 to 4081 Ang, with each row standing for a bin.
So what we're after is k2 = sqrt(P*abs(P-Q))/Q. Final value 0.30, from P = 196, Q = 181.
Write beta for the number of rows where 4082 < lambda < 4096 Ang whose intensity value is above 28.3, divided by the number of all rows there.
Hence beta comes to 0.7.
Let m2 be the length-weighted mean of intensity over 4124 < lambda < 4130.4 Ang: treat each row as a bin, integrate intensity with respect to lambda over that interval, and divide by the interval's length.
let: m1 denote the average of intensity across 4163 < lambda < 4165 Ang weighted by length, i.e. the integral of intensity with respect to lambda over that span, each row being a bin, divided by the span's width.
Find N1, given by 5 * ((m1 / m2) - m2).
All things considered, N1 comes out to -126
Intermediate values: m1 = 29.5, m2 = 26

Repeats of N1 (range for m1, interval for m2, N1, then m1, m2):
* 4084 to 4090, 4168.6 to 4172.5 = -109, 34.2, 23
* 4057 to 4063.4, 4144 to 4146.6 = -143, 28.2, 30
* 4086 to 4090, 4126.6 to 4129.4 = -115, 34.4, 24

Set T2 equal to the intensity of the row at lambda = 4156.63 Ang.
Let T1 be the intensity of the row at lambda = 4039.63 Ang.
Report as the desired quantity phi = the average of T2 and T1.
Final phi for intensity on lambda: 28.0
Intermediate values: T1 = 28.33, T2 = 27.69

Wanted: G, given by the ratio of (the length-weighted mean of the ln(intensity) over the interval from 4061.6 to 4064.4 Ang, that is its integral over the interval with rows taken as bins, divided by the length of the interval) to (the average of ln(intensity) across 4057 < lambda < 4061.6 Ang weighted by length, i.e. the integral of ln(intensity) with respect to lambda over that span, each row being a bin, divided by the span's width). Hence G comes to 1.045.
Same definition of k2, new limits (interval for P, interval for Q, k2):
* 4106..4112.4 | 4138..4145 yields 0.26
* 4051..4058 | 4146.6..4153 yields 0.28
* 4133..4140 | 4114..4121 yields 0.15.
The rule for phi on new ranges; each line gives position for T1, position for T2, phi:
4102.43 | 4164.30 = 21.3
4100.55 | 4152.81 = 27.5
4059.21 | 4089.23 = 28.1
